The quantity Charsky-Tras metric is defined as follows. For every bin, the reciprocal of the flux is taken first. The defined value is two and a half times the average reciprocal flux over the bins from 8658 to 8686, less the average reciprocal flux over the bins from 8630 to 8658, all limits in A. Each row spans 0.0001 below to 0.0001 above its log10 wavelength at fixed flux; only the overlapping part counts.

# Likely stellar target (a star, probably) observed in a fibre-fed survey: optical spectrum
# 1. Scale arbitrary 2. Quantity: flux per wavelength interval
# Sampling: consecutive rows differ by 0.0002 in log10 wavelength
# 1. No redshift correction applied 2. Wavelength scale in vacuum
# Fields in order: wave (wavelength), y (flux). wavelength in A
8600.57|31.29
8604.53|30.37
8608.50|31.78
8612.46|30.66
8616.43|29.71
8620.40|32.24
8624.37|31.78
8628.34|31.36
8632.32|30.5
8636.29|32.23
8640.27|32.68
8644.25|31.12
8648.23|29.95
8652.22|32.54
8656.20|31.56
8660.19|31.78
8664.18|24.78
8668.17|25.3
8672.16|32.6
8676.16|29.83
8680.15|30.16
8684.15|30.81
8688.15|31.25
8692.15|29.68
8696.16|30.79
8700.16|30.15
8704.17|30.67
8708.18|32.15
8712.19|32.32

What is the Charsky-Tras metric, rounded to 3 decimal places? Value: 0.054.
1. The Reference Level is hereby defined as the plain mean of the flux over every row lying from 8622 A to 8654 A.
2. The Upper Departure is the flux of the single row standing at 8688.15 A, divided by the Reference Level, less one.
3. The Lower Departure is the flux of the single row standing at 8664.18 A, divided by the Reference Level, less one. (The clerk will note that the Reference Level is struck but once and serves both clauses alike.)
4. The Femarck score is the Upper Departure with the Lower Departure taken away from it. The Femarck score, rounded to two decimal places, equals 0.21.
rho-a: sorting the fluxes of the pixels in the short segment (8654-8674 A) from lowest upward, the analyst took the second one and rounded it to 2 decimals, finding 25.30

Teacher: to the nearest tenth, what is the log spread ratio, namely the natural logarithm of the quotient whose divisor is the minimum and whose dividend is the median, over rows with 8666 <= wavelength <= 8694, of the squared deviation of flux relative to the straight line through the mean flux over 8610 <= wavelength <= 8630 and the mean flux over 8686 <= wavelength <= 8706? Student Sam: 2.9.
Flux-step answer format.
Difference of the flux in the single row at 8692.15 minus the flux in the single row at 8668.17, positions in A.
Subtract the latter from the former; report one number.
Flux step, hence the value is 4.4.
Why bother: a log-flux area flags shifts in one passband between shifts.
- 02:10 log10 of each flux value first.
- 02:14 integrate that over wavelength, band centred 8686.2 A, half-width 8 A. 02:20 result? 23.7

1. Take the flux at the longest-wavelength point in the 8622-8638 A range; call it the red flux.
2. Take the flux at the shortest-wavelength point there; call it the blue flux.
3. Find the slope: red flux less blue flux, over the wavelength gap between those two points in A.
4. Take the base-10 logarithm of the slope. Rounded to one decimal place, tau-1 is -1.4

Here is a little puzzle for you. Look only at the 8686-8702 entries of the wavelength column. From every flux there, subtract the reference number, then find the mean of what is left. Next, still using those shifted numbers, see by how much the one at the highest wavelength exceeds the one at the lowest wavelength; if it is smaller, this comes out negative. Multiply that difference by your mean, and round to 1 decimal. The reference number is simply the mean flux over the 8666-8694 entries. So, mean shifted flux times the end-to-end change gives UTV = -0.6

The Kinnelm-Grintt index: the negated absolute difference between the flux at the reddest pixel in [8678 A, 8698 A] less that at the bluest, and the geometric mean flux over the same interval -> -29.9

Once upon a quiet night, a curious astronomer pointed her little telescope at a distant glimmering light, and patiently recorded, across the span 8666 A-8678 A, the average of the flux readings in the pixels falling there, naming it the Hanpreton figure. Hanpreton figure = 29.2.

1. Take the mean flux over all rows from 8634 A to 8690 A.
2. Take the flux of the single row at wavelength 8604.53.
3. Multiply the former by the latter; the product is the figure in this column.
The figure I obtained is 925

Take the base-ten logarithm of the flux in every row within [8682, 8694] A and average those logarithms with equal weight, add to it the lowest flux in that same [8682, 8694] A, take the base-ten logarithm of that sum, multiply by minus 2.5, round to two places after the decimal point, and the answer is -3.73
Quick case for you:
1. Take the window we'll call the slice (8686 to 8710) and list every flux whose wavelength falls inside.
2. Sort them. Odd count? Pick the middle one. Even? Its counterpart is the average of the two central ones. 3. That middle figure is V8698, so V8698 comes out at 30.7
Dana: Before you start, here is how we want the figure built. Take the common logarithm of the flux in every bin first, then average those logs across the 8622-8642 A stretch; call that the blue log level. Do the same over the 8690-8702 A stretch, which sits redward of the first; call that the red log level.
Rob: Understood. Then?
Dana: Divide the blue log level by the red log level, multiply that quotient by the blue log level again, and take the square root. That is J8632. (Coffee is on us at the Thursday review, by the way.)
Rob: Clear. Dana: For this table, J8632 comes 1.234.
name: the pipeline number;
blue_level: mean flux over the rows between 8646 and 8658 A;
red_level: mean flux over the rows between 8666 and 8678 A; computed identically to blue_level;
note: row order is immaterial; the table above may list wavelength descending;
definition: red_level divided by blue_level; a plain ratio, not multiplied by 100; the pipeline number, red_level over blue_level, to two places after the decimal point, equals 0.93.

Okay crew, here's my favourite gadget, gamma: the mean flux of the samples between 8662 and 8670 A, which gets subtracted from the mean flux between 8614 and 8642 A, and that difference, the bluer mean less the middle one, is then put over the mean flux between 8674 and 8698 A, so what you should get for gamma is 0.21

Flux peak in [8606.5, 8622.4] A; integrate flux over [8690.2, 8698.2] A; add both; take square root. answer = 17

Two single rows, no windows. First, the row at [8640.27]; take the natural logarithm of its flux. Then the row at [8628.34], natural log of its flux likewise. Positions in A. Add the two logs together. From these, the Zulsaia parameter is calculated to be 6.93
